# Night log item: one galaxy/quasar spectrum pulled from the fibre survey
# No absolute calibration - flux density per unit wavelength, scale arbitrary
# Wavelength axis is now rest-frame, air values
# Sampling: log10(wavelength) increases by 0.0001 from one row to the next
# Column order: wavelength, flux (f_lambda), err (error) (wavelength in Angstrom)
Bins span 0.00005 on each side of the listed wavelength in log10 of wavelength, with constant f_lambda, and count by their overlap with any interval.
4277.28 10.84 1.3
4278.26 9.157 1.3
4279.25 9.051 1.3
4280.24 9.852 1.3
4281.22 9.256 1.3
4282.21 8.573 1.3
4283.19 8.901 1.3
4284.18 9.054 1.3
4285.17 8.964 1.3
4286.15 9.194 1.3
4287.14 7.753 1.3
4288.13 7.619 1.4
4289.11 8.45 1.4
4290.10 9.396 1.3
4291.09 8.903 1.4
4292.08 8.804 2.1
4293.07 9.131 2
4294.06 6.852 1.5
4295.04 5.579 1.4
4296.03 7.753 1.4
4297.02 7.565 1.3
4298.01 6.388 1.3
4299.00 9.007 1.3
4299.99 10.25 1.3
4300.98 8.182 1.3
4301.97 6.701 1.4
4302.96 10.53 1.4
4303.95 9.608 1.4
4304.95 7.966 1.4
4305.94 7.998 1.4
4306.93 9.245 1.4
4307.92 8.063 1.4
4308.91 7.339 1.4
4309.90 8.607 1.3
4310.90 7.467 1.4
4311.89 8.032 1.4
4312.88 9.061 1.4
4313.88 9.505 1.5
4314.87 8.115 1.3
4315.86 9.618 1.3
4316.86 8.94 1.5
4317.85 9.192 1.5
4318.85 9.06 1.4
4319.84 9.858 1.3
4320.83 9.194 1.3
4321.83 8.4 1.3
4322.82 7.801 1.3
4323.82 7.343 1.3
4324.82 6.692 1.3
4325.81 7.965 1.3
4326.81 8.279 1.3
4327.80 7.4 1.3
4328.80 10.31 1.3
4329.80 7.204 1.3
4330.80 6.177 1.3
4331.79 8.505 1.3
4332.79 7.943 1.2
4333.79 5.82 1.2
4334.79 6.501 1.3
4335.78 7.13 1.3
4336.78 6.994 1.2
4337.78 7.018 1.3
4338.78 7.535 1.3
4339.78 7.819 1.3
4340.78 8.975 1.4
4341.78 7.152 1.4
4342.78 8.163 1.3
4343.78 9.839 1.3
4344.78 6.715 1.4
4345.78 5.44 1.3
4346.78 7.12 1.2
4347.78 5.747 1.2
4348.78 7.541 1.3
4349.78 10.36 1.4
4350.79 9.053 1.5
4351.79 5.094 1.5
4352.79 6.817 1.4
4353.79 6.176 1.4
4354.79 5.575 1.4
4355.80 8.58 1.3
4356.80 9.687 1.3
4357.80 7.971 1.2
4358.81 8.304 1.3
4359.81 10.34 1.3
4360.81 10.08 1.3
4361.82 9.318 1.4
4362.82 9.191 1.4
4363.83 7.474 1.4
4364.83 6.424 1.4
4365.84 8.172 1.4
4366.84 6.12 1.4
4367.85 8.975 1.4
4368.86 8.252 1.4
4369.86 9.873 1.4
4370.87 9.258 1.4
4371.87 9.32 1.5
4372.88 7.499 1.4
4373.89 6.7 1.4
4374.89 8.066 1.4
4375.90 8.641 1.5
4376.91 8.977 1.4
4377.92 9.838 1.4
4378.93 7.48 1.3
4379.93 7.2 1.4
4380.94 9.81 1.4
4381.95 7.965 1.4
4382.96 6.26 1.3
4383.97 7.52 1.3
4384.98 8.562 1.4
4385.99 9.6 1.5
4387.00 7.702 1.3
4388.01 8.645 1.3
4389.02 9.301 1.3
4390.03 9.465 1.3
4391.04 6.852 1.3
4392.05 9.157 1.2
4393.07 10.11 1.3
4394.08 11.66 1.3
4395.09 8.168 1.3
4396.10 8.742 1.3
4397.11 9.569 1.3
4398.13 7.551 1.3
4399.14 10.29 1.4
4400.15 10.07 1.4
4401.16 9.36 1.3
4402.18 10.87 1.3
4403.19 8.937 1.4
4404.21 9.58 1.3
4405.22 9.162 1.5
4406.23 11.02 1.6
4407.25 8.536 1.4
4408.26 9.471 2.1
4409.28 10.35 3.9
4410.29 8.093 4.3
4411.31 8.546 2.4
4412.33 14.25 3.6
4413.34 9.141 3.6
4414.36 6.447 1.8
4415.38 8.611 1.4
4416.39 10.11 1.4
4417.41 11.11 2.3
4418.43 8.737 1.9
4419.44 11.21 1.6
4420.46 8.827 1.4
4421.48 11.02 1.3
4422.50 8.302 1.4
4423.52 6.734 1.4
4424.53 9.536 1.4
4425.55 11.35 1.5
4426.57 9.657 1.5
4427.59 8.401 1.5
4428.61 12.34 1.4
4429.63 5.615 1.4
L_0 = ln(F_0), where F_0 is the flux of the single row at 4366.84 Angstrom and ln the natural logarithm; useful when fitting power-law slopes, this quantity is 1.81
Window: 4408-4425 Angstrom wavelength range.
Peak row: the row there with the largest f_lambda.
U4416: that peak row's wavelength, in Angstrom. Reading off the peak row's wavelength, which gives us 4412.33 Angstrom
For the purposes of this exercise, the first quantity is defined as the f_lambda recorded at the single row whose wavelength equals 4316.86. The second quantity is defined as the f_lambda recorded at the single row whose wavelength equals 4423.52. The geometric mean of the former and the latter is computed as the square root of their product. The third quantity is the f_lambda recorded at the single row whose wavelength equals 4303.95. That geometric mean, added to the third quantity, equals 17.4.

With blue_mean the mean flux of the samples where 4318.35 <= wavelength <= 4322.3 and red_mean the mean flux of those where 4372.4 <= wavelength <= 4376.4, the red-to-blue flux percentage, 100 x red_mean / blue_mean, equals 85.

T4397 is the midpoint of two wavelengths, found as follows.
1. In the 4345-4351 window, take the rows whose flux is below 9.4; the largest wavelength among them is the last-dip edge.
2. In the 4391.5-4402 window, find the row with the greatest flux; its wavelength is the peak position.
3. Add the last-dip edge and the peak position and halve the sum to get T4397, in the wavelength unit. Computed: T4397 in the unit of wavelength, 4372.4 Angstrom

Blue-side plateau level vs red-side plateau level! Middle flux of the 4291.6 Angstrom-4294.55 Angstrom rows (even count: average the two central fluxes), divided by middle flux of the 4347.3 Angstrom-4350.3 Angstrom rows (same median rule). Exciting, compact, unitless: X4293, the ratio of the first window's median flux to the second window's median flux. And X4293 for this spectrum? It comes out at 1.2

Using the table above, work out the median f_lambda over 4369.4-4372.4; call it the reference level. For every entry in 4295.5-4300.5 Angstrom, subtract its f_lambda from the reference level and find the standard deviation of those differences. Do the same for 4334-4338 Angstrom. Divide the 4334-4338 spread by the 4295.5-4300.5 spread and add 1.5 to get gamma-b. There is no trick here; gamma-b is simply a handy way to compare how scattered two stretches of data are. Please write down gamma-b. 1.7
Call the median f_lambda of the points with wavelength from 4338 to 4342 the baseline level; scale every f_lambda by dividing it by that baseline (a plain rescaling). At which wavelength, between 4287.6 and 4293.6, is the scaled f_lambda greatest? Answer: 4290.10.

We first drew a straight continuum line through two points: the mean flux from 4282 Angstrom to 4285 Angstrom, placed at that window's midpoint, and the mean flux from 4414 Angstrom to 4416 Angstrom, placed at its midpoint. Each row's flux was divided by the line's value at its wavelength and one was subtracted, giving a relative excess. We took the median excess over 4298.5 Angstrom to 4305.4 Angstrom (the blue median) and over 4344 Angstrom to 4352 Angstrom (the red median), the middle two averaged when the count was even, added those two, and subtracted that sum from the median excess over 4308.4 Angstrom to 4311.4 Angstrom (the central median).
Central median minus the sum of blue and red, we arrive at 0.0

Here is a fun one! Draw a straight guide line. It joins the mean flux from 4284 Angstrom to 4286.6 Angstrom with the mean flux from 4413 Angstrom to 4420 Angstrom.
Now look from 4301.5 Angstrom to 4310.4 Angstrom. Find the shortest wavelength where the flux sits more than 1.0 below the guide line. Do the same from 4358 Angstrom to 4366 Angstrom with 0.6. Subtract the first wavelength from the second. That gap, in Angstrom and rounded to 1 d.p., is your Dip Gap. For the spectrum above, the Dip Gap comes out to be 56.8 Angstrom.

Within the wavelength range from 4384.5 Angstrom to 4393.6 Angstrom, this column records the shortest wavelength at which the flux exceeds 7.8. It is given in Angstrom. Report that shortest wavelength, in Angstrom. 4384.98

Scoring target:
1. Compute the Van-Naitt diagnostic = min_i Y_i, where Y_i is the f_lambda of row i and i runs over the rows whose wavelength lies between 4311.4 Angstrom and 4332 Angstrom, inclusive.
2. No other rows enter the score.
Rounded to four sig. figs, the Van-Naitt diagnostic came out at 6.177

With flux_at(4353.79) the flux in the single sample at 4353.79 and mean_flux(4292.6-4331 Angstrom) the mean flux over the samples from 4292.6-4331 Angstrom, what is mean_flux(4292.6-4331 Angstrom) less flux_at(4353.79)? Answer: 2.1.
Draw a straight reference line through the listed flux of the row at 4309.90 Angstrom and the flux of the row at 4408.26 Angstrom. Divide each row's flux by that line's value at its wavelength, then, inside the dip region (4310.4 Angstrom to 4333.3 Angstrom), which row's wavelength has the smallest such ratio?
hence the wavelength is 4330.80 Angstrom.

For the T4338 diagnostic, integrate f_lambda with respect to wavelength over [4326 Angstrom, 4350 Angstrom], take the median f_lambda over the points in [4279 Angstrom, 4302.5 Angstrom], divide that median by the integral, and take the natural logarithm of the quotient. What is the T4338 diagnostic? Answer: -3.02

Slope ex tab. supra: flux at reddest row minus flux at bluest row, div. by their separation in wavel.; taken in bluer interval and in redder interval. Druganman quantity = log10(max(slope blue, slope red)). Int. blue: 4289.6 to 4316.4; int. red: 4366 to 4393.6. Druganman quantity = -0.82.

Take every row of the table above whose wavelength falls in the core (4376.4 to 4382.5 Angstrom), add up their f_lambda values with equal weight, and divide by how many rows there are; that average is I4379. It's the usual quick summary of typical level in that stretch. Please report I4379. 8.5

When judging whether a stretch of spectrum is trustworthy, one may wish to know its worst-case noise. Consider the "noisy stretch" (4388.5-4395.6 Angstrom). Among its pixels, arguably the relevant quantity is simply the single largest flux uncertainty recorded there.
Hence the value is 1.30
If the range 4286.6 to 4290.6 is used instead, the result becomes 1.40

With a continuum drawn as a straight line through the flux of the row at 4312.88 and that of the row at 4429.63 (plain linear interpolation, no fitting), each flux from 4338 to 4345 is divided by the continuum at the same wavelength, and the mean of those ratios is 0.978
